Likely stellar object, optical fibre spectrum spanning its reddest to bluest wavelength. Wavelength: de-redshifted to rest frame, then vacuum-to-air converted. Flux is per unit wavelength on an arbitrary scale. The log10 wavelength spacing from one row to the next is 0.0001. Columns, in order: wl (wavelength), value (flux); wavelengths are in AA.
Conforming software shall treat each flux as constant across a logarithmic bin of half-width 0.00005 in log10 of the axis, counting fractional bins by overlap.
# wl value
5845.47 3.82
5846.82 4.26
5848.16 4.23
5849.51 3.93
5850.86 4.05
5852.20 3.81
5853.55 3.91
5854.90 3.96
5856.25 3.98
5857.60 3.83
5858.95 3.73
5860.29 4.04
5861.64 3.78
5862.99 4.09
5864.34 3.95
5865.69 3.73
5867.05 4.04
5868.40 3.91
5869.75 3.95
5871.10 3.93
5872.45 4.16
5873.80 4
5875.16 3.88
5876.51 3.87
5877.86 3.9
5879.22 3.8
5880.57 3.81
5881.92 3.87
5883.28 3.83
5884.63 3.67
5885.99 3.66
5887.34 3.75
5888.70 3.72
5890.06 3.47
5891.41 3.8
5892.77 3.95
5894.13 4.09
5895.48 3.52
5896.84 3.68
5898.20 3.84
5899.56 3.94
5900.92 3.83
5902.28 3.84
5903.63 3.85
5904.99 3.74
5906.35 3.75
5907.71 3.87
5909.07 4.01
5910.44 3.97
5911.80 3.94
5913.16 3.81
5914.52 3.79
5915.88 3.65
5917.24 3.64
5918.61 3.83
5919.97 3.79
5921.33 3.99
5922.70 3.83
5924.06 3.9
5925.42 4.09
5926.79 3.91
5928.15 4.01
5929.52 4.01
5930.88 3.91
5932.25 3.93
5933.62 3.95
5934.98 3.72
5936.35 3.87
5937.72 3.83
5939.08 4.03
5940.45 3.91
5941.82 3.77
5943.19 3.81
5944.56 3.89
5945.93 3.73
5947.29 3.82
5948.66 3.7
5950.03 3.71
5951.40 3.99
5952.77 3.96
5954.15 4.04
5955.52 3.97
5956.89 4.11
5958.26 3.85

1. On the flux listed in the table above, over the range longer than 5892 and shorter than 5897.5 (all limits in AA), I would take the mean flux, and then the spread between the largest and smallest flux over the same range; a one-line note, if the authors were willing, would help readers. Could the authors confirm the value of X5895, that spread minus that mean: -3.24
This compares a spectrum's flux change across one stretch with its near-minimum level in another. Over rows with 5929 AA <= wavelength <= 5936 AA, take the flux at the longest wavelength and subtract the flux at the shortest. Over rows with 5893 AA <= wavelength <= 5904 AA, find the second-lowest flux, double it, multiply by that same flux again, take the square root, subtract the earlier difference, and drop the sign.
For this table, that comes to 5.5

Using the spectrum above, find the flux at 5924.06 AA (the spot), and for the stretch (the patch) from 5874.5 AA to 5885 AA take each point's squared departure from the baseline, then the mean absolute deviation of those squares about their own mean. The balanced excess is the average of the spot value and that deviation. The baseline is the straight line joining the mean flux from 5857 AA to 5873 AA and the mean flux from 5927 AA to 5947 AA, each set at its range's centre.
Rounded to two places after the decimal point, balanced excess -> 1.96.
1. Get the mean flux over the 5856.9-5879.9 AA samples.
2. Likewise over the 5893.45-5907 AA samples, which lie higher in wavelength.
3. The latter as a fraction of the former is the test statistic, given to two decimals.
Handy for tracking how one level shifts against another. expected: 0.97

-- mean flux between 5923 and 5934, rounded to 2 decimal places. 3.96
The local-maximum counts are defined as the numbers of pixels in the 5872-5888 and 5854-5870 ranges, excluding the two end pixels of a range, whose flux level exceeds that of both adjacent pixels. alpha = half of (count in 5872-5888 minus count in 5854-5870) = -1.0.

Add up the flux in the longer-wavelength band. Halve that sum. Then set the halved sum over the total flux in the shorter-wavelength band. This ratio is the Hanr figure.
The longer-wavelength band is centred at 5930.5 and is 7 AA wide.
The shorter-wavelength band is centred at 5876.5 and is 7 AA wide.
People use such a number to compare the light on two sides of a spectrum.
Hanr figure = 0.509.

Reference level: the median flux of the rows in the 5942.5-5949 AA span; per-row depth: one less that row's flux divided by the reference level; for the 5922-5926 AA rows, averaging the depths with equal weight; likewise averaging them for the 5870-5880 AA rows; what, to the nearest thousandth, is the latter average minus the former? 0.001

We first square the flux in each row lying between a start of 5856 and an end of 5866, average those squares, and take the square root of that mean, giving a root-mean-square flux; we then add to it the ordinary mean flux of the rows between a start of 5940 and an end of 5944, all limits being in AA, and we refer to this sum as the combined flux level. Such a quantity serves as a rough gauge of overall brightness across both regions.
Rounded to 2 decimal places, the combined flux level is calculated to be 7.72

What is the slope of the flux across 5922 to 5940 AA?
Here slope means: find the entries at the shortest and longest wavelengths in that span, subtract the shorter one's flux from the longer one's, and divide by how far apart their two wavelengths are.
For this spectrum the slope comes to 0.012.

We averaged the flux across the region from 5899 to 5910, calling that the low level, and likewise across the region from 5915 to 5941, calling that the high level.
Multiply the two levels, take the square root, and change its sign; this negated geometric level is -3.869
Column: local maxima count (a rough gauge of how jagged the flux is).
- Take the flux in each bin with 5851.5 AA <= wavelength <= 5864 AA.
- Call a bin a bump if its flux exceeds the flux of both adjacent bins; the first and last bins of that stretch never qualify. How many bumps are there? 2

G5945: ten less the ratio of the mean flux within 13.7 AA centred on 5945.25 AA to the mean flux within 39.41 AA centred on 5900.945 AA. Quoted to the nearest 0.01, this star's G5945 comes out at 8.99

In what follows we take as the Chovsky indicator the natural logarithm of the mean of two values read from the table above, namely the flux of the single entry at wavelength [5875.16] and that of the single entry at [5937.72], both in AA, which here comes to 1.35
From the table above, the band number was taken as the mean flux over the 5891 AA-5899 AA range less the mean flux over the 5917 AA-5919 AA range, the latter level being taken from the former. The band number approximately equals 0.08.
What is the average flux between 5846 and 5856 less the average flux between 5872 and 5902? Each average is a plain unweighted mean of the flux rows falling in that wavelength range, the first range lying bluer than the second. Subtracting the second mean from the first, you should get 0.20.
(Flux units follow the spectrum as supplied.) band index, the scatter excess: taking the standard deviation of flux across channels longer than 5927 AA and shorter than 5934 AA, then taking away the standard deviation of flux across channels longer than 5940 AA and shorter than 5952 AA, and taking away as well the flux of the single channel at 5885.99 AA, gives -3.71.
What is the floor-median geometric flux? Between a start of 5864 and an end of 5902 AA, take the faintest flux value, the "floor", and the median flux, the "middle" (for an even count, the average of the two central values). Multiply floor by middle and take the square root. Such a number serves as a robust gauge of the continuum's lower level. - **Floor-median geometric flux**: 3.66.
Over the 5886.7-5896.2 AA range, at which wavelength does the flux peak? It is 5894.13 AA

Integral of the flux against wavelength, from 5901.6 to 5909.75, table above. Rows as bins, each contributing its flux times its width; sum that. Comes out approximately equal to 31.4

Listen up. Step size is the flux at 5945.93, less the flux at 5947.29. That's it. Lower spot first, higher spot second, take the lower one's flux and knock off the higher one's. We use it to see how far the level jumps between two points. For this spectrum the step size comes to -0.1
